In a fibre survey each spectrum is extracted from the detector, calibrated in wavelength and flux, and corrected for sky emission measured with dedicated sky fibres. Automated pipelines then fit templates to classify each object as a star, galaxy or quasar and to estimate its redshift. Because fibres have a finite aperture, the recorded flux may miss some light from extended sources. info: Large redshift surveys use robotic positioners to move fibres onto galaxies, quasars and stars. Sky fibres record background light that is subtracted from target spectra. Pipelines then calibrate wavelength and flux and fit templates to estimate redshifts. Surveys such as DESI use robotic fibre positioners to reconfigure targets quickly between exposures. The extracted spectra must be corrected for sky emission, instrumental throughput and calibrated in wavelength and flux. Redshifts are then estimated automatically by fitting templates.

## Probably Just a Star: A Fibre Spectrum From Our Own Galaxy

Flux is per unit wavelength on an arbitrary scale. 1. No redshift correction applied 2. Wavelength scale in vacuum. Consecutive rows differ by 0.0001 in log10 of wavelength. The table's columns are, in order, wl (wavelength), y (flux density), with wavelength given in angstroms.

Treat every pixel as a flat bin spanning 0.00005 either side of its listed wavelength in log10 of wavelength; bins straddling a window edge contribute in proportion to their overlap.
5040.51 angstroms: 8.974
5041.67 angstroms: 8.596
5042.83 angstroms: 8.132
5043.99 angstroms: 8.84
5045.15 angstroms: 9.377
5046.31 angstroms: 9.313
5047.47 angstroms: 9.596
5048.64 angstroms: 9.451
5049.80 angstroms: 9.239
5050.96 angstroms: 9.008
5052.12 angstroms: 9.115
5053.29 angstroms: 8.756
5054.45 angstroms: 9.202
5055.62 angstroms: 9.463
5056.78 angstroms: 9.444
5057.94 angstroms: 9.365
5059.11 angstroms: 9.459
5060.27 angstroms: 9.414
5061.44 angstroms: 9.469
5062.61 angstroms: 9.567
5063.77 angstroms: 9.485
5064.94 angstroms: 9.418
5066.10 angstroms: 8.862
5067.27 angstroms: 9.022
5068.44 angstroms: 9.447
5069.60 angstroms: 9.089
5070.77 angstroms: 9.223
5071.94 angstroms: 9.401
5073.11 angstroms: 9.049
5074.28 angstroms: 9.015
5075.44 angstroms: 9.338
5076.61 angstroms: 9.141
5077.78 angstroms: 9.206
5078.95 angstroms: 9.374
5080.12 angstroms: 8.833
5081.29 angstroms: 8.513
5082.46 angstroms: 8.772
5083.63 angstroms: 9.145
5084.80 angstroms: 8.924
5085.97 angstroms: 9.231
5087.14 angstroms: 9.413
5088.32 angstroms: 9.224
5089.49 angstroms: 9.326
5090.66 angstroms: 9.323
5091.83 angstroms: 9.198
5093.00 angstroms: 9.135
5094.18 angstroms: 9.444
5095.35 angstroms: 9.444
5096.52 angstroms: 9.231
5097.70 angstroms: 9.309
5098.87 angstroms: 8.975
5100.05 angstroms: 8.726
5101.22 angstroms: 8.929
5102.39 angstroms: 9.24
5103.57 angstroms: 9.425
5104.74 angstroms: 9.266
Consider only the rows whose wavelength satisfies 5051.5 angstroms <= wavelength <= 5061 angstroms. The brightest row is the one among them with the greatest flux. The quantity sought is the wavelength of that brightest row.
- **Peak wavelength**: 5055.62 angstroms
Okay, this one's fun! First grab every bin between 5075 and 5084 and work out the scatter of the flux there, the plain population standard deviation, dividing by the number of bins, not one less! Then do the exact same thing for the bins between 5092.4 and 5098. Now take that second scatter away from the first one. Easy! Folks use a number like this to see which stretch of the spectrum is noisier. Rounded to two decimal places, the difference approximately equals 0.16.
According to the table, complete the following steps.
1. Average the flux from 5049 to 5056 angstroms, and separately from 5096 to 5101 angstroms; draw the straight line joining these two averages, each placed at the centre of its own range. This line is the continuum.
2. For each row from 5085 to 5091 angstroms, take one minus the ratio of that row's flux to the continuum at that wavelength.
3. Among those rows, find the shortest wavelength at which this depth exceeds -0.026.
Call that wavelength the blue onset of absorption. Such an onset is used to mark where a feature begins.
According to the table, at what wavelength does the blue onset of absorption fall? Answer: 5085.97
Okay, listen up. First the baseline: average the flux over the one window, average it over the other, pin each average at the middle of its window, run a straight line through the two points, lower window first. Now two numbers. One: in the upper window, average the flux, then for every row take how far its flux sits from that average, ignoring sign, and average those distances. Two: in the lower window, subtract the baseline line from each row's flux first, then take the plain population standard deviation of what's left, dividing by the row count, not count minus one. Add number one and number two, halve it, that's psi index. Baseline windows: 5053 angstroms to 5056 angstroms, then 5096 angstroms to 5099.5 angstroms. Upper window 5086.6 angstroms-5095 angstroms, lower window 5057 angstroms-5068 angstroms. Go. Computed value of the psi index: 0.16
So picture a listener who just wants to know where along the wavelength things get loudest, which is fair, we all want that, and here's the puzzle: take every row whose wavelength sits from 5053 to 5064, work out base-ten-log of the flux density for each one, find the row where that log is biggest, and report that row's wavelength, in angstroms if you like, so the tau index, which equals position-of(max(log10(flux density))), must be 5062.61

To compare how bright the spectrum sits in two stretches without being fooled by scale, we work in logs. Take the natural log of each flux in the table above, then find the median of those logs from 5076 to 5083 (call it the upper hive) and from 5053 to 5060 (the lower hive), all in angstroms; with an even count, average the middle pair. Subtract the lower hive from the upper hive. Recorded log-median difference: -0.046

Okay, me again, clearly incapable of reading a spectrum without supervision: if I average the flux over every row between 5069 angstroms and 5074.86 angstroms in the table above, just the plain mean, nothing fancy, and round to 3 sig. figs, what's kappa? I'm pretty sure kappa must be 9.16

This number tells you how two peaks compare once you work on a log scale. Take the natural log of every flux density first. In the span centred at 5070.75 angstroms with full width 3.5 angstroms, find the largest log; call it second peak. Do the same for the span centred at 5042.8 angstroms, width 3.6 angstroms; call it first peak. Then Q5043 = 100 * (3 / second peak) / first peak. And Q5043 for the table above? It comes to 61.4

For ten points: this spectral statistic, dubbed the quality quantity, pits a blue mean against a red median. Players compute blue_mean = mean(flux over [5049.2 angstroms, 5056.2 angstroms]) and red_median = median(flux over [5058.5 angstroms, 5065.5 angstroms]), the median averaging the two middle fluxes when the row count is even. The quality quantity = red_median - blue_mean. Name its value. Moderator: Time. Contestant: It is 0.33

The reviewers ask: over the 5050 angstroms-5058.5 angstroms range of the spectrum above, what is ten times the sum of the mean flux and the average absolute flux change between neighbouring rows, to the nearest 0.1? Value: 94.1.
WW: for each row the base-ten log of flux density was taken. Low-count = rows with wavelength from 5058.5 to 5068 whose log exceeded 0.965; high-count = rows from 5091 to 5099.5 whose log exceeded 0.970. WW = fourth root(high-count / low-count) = 0.76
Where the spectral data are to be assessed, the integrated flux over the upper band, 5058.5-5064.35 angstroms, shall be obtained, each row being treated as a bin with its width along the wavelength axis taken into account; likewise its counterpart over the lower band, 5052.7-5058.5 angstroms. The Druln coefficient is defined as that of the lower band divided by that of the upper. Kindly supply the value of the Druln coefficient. 0.97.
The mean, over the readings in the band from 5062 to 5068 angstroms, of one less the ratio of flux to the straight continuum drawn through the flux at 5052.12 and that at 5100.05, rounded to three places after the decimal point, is -0.029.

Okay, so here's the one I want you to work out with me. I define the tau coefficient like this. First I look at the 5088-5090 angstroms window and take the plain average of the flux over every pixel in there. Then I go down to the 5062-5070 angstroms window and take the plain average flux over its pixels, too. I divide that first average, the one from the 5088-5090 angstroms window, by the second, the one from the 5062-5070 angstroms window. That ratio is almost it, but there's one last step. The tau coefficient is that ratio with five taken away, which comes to -4.00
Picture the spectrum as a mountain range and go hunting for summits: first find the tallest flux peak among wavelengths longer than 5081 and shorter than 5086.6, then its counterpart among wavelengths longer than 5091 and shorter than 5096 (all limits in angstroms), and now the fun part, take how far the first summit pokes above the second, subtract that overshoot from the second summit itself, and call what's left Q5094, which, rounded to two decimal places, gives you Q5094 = 9.66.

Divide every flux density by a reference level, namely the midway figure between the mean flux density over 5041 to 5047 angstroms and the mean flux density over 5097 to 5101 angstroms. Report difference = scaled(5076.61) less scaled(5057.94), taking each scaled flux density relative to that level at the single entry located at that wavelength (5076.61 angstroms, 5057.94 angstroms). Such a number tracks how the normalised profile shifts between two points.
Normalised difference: -0.025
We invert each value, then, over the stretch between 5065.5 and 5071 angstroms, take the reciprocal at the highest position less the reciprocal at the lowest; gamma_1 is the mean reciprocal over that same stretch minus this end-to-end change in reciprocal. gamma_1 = 0.114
